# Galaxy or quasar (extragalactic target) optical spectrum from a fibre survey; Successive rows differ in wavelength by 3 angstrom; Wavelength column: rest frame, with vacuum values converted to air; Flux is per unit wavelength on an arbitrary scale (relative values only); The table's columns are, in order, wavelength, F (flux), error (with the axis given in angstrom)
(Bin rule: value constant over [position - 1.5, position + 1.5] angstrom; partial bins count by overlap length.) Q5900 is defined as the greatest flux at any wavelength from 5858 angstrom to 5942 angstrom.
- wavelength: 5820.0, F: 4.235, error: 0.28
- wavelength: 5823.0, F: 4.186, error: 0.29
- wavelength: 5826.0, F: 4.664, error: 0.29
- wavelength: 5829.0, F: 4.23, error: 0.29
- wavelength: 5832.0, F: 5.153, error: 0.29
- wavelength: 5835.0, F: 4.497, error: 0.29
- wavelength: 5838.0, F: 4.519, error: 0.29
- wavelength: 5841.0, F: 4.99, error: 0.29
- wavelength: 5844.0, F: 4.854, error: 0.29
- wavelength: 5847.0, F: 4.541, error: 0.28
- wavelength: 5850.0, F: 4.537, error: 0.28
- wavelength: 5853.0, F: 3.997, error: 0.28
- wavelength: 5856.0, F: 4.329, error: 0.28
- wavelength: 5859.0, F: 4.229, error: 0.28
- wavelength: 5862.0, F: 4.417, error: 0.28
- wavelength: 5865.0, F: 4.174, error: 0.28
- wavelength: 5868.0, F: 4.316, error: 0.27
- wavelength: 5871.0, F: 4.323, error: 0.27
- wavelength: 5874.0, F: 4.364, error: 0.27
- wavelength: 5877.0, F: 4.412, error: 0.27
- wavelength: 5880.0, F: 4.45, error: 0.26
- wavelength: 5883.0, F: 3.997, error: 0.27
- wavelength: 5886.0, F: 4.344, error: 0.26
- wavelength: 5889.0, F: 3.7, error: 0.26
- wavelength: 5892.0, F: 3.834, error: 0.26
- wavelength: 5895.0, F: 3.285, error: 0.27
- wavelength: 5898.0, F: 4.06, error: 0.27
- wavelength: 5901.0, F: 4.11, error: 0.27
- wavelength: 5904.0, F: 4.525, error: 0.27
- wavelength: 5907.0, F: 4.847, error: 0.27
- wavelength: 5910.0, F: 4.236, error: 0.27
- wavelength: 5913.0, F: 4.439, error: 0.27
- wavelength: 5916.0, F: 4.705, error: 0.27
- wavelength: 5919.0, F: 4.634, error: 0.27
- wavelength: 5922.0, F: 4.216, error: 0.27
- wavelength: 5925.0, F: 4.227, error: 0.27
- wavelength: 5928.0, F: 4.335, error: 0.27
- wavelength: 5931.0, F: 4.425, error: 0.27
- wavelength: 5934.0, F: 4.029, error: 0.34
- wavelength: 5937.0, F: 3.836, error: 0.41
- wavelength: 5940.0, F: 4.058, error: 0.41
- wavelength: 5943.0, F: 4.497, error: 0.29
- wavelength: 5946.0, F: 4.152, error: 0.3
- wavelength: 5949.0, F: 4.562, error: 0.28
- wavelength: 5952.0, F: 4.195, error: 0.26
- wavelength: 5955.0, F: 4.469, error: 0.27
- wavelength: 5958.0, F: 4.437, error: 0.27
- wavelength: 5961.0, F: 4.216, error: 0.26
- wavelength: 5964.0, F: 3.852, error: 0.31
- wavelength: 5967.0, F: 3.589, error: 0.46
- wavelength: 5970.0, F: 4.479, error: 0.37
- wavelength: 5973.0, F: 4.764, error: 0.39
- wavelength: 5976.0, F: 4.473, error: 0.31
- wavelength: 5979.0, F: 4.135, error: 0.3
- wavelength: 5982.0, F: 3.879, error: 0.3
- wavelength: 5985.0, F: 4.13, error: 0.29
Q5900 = 4.847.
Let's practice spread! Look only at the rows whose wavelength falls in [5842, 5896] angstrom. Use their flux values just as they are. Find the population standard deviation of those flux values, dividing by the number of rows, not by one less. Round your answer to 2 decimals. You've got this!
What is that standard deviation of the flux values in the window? 0.35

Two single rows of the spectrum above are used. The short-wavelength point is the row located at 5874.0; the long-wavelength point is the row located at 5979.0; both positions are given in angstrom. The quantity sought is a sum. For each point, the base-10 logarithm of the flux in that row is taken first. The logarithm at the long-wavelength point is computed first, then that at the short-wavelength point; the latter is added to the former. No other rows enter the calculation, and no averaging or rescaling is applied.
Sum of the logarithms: 1.26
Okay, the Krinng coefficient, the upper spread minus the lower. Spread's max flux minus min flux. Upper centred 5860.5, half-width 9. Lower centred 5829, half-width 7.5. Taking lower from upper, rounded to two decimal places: -0.55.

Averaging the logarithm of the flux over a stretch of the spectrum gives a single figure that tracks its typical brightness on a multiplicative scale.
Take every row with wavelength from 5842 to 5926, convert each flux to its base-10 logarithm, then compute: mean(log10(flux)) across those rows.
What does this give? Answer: 0.631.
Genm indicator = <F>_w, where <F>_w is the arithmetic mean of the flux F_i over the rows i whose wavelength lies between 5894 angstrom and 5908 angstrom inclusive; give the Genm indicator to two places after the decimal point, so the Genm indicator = 4.17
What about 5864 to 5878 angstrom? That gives 4.32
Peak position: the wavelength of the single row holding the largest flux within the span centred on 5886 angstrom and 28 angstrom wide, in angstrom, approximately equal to 5880.0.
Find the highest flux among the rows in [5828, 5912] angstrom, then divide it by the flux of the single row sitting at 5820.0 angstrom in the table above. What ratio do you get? 1.22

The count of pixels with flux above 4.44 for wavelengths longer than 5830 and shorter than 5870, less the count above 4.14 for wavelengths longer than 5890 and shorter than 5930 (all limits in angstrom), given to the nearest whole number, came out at -2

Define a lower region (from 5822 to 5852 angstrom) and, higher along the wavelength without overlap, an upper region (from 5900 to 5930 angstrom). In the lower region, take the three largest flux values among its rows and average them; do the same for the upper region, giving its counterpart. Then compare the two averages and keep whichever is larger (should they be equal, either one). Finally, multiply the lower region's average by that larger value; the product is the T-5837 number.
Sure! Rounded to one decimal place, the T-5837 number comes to 25.0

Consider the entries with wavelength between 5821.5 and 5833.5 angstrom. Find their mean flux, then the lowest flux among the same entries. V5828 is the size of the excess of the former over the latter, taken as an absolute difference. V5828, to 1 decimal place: 0.4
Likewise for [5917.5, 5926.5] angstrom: 0.1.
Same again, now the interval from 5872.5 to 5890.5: 0.5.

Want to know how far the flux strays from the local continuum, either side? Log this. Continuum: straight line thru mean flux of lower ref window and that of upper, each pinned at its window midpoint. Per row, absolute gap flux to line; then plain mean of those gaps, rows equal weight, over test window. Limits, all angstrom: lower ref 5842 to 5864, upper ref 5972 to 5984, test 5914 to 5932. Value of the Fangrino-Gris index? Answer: 0.16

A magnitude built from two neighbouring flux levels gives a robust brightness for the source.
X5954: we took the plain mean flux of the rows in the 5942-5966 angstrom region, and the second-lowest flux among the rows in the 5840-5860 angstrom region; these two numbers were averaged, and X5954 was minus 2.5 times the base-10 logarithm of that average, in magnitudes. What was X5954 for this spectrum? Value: -1.57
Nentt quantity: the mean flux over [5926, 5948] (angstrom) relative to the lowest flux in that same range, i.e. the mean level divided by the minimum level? 1.09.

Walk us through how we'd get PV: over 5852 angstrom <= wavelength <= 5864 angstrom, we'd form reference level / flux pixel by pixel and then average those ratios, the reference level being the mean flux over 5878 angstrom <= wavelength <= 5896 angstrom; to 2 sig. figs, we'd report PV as 0.93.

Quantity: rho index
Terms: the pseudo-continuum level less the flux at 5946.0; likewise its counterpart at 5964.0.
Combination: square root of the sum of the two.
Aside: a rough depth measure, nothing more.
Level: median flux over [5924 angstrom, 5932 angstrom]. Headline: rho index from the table 0.82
